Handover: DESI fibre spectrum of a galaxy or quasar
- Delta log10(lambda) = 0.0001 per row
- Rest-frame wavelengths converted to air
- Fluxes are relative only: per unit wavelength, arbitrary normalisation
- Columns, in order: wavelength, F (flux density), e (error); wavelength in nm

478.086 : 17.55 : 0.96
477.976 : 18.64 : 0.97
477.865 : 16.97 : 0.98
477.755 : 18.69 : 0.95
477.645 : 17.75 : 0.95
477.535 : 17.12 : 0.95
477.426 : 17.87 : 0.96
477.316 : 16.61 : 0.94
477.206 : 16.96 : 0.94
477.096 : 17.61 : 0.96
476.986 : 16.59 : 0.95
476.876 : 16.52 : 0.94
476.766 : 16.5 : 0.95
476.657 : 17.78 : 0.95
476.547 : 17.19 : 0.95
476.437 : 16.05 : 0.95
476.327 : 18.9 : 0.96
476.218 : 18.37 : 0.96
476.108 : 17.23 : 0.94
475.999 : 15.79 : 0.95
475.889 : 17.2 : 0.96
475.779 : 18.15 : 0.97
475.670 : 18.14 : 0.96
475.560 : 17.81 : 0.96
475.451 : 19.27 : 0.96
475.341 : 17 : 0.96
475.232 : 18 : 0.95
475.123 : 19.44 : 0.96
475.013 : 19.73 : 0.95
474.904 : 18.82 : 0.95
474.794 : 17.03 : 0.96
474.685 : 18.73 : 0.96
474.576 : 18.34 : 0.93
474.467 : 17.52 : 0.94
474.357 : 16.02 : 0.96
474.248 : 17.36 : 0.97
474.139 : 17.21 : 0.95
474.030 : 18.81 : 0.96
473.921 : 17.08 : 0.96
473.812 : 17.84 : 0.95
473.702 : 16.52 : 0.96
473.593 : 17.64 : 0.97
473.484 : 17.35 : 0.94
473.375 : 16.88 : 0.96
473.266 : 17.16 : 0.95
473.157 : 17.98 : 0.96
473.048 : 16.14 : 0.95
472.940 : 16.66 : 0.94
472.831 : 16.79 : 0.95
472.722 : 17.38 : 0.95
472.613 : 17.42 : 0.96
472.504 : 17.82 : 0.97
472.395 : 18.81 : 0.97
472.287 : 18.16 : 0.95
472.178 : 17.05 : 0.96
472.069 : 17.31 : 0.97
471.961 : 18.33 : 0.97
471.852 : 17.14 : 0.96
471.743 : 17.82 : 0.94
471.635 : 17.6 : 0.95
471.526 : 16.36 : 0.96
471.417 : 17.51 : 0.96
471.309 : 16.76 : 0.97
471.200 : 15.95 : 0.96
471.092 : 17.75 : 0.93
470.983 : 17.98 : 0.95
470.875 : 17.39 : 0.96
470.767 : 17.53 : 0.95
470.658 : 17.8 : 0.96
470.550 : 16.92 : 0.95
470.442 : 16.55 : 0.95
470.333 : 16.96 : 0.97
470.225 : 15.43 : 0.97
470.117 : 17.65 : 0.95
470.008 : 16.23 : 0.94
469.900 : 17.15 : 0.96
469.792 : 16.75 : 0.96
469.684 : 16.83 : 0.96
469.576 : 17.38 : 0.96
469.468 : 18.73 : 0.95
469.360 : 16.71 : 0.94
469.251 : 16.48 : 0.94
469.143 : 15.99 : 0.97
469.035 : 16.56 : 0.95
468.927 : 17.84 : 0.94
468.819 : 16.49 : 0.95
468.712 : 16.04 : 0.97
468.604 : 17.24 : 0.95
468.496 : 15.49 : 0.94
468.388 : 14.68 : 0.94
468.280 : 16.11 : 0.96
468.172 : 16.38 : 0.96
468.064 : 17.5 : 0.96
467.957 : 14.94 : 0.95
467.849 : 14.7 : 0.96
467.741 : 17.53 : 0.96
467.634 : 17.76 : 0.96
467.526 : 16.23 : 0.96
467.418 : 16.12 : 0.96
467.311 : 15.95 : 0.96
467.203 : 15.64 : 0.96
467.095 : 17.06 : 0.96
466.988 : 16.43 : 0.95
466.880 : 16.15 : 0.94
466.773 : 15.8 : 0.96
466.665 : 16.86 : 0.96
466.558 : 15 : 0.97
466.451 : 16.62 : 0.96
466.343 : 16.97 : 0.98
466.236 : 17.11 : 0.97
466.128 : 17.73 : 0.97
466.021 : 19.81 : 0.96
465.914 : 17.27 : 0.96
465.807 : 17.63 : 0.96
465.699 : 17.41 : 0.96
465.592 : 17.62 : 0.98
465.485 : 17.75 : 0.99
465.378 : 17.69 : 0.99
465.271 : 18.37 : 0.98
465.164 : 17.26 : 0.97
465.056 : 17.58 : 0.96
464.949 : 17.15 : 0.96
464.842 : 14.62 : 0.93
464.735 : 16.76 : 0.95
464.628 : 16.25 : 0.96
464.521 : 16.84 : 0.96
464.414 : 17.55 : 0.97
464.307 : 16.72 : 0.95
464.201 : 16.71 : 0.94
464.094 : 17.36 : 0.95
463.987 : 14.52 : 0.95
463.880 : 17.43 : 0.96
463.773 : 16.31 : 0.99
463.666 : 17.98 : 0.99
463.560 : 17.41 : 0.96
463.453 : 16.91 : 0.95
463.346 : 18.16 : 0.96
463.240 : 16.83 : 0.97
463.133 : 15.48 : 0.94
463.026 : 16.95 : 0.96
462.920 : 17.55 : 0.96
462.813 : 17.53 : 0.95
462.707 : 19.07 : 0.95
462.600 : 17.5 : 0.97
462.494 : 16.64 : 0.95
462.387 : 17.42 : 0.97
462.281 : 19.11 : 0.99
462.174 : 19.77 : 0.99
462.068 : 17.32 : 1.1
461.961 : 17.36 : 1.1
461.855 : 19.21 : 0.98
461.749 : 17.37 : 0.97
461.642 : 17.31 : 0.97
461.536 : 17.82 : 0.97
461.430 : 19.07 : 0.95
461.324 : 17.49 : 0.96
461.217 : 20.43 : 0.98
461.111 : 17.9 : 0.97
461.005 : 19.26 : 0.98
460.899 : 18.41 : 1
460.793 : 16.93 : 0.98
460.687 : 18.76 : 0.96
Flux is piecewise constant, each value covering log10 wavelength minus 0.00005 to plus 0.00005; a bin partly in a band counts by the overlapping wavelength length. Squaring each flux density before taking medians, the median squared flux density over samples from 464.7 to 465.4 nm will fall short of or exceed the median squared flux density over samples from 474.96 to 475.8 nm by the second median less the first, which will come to 31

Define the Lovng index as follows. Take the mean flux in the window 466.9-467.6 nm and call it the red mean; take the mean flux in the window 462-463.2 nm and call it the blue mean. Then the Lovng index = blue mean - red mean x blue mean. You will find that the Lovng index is -269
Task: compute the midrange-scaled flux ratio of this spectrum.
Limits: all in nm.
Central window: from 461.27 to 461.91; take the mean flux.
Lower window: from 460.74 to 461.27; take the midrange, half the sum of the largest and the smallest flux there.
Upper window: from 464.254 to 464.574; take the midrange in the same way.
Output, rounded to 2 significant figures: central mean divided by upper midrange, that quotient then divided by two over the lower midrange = 9.8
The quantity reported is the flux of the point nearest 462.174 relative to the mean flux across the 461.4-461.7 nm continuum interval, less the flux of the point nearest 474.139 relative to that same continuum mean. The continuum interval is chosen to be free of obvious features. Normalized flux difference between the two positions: 0.14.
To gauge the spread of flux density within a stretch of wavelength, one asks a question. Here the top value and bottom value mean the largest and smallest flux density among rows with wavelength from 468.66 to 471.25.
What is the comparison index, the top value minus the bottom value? 3.3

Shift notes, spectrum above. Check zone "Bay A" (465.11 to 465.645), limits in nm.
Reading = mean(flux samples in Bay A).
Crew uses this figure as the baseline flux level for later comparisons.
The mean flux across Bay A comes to 17.7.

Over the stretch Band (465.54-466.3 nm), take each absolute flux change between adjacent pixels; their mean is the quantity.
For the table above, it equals 1.0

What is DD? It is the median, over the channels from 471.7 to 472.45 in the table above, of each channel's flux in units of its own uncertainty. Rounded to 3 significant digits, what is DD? 18.9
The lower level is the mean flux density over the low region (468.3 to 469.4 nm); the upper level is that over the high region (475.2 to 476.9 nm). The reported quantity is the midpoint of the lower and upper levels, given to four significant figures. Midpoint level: 16.92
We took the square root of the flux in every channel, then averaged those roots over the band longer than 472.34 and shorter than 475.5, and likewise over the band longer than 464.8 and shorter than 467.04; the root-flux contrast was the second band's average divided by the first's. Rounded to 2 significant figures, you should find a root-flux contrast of 0.98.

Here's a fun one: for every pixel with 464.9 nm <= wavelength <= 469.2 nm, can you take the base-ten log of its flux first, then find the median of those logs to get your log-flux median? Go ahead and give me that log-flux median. 1.23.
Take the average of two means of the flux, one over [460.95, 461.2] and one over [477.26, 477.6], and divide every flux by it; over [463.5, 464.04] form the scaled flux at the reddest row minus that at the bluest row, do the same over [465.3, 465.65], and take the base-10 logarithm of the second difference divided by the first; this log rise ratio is -1.6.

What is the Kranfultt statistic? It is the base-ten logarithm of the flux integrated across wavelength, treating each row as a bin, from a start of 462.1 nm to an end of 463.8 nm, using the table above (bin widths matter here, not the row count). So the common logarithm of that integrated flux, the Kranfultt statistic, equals 1.5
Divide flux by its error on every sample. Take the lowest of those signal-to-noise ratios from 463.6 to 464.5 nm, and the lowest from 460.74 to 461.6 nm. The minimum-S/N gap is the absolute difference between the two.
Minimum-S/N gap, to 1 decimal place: 2.0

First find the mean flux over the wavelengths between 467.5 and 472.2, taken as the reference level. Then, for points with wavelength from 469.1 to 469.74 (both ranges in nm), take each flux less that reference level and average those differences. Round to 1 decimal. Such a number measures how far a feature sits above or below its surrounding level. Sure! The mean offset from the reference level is 0.2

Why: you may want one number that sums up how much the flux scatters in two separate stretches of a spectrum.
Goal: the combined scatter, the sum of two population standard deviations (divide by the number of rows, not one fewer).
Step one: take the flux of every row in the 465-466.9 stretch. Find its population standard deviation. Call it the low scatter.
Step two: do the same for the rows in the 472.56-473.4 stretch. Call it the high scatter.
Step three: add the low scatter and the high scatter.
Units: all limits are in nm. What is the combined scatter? 1.52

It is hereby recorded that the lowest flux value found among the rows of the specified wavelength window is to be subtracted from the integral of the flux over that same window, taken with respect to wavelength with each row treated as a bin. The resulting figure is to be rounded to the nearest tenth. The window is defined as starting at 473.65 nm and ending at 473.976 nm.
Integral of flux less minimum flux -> -10.9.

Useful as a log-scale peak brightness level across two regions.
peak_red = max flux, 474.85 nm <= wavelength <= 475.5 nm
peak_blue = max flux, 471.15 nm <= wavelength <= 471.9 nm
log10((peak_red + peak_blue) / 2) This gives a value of 1.274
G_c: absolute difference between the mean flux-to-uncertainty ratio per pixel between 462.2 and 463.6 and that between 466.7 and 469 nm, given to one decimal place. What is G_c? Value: 1.1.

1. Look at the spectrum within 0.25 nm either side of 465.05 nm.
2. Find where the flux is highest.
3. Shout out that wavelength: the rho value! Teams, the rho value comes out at 465.271 nm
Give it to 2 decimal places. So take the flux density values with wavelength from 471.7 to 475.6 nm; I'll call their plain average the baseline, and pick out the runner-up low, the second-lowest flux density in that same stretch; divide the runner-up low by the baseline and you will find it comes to 0.91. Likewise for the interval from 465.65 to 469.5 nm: 0.88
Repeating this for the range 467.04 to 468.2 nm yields 0.91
